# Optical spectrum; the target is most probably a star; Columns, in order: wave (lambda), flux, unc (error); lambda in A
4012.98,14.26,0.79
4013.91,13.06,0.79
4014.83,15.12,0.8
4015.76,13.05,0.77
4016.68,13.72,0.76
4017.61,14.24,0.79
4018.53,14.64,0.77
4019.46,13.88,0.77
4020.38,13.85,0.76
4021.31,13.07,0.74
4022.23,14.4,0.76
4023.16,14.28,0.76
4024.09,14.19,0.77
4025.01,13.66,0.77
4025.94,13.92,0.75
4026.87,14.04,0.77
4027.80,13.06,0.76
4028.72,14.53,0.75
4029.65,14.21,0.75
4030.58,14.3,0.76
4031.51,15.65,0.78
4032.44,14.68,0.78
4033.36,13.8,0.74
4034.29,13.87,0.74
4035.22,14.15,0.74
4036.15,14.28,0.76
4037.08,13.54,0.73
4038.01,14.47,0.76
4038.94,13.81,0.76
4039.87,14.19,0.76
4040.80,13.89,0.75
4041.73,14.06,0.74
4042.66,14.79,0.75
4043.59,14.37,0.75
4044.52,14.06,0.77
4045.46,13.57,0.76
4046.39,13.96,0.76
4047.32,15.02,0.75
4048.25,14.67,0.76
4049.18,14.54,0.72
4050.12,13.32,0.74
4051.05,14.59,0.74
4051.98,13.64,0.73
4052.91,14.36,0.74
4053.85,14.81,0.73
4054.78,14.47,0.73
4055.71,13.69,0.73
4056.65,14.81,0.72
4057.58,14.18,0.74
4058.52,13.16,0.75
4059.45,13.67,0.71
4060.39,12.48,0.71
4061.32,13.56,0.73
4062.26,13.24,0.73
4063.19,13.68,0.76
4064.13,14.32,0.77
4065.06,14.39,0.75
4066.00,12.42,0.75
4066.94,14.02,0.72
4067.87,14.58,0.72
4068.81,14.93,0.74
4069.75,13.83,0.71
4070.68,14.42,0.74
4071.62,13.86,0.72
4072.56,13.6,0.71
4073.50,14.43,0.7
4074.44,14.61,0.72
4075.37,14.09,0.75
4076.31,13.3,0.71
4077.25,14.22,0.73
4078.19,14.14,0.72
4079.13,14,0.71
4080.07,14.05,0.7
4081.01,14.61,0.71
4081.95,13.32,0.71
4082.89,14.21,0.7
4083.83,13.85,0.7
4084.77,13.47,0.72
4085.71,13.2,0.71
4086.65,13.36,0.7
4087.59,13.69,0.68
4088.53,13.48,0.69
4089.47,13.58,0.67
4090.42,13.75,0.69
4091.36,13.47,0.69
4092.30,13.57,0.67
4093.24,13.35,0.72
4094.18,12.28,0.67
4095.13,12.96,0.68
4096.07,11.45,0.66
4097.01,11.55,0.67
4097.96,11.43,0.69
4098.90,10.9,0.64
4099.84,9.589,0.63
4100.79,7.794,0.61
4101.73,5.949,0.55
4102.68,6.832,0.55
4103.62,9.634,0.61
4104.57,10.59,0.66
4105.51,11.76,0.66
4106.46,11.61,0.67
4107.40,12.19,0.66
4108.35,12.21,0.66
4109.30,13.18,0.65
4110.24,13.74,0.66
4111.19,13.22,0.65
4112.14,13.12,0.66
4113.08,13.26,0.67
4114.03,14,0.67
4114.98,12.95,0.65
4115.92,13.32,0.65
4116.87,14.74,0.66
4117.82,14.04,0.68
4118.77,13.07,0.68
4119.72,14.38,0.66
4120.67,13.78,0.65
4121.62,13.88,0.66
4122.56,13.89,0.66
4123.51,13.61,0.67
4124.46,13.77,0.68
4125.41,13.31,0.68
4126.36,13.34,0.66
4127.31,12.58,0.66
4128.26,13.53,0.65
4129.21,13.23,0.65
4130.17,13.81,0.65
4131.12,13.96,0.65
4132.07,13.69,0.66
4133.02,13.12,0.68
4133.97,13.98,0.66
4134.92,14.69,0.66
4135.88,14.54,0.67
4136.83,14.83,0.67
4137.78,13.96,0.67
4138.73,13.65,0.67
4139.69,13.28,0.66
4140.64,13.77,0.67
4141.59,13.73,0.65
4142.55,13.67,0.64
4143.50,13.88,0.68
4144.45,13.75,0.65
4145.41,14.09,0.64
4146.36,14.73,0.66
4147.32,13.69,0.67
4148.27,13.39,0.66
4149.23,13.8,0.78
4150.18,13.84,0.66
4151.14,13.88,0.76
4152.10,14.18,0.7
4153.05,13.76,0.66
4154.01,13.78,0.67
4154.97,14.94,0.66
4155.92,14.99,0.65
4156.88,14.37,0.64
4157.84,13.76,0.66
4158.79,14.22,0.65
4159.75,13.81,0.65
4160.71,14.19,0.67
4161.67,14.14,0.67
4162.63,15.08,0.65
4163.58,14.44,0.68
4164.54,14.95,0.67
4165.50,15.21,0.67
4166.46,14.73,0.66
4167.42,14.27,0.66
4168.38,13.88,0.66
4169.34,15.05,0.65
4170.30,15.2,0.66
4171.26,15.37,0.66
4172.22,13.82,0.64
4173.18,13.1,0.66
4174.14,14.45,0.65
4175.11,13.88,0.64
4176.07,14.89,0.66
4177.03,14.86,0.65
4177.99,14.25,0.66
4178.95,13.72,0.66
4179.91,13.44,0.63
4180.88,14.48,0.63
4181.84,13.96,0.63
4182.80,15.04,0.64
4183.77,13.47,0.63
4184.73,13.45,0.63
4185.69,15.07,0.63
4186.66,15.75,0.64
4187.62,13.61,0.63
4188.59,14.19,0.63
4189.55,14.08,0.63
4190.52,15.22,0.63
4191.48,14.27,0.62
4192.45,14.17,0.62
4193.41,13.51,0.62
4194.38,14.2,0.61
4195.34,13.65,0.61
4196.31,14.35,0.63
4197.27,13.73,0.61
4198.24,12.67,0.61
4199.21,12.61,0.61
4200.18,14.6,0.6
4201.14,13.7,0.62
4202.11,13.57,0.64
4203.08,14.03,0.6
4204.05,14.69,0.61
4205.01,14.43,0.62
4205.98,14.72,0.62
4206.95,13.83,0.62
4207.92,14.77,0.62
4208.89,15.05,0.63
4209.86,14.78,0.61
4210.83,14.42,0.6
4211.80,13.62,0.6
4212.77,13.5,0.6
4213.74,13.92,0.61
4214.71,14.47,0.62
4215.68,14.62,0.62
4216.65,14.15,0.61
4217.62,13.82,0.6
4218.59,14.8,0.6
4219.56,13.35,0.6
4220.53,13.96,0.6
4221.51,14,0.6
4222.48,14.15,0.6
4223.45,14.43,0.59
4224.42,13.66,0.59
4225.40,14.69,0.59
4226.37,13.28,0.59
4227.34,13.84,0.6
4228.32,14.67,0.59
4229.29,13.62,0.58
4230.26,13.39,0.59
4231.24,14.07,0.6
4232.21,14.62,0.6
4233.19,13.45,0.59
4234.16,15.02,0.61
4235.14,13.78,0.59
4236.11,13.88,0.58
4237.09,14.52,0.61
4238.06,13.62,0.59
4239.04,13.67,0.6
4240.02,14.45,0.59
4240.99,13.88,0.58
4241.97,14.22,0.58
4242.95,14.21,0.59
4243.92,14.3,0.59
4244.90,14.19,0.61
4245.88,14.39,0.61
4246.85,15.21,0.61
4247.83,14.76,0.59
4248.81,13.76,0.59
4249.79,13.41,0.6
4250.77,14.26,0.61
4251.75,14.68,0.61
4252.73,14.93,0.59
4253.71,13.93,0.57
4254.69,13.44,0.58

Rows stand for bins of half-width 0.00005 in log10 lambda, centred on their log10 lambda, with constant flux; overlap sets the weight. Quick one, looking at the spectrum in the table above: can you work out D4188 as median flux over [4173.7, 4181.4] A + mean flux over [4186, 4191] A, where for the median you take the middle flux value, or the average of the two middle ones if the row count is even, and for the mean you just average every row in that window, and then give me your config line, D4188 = 28.92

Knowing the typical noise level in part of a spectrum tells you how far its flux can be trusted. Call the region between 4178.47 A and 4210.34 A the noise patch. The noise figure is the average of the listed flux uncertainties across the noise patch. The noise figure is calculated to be 0.623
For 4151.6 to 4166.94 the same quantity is 0.663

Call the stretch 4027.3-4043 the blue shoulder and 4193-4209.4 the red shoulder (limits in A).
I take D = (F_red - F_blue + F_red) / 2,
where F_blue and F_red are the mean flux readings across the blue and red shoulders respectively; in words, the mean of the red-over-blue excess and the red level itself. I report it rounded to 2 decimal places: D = 6.91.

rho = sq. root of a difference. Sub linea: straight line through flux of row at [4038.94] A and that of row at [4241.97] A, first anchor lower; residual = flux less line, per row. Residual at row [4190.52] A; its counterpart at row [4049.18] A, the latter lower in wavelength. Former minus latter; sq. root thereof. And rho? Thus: 0.63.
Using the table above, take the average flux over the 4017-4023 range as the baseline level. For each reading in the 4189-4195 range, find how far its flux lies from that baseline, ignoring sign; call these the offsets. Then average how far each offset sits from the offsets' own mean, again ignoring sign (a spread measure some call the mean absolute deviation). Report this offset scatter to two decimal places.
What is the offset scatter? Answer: 0.31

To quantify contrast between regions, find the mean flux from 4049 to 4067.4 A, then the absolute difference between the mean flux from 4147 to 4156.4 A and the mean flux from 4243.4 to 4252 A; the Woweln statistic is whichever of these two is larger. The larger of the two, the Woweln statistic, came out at 13.9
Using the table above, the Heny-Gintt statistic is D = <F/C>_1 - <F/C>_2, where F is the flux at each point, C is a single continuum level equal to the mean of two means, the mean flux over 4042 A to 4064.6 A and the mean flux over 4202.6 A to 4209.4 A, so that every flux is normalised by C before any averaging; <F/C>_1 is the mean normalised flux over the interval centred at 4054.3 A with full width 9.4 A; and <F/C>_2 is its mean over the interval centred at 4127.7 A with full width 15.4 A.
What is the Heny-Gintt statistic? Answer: 0.03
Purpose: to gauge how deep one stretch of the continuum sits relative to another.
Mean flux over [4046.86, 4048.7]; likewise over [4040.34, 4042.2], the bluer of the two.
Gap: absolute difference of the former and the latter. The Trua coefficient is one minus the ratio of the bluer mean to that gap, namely -15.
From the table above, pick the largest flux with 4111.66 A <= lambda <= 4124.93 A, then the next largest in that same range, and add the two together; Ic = 29.1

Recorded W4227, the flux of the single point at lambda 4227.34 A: 13.84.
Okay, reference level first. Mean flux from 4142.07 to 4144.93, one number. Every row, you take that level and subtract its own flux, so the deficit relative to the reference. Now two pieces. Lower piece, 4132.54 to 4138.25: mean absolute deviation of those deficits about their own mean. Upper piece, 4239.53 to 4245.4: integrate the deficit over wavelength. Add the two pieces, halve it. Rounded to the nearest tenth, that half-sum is -1.0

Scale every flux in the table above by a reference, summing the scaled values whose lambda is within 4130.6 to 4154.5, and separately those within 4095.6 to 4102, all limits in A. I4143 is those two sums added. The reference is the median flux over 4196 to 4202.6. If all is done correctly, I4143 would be 30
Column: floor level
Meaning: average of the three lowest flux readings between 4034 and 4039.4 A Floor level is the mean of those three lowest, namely 13.7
